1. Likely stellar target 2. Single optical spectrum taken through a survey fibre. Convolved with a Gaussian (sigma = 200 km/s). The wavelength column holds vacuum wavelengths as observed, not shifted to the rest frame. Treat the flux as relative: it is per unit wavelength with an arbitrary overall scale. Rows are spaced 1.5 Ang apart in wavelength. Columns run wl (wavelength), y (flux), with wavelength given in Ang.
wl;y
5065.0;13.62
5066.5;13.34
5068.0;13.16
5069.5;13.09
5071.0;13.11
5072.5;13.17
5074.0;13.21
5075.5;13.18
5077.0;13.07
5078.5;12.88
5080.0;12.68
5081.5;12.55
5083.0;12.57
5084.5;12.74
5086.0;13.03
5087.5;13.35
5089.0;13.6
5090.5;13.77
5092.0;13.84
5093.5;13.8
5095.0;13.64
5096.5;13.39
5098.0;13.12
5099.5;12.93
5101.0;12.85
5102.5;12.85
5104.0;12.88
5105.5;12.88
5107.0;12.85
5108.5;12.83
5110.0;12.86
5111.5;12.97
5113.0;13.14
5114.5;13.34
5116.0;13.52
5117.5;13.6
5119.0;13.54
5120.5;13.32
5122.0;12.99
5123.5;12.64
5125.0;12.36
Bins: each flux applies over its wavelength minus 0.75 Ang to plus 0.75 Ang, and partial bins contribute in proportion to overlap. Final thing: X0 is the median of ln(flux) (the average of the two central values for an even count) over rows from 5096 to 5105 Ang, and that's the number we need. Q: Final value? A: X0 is 2.56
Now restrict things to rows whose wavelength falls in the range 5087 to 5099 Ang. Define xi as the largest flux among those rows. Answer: 13.84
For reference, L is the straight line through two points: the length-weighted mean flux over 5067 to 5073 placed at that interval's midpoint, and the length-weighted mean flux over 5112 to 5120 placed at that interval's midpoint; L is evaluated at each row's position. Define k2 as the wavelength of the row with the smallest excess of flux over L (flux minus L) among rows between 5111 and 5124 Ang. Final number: 5123.5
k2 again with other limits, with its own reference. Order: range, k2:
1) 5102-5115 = 5108.5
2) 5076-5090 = 5081.5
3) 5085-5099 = 5086.0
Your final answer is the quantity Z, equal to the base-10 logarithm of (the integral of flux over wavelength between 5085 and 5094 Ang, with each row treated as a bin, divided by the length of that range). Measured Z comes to 1.13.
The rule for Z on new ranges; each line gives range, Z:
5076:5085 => 1.11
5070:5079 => 1.12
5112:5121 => 1.13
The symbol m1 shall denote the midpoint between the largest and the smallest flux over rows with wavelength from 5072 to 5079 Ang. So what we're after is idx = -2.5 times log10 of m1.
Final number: -2.79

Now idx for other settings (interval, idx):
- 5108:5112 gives -2.78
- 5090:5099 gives -2.82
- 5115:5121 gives -2.82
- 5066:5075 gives -2.80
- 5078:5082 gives -2.76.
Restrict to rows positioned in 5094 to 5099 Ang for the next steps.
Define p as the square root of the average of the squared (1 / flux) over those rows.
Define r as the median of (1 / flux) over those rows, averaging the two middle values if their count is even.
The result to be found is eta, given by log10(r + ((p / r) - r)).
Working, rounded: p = 0.075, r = 0.0747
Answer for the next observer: 0.0004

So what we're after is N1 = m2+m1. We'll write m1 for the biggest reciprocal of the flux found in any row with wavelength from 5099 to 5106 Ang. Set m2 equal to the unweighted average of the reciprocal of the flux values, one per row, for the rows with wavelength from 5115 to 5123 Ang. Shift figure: 0.153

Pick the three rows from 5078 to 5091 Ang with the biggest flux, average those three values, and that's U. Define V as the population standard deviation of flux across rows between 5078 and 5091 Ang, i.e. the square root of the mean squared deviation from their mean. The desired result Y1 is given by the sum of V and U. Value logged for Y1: 14.0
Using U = 13.6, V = 0.43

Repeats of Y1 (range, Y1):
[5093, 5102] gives 14.0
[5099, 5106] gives 12.9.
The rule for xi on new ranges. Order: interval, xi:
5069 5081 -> 13.21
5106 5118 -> 13.6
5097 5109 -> 13.12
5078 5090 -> 13.6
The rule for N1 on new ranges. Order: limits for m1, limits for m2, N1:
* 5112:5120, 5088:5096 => 0.149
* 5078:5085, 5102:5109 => 0.157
